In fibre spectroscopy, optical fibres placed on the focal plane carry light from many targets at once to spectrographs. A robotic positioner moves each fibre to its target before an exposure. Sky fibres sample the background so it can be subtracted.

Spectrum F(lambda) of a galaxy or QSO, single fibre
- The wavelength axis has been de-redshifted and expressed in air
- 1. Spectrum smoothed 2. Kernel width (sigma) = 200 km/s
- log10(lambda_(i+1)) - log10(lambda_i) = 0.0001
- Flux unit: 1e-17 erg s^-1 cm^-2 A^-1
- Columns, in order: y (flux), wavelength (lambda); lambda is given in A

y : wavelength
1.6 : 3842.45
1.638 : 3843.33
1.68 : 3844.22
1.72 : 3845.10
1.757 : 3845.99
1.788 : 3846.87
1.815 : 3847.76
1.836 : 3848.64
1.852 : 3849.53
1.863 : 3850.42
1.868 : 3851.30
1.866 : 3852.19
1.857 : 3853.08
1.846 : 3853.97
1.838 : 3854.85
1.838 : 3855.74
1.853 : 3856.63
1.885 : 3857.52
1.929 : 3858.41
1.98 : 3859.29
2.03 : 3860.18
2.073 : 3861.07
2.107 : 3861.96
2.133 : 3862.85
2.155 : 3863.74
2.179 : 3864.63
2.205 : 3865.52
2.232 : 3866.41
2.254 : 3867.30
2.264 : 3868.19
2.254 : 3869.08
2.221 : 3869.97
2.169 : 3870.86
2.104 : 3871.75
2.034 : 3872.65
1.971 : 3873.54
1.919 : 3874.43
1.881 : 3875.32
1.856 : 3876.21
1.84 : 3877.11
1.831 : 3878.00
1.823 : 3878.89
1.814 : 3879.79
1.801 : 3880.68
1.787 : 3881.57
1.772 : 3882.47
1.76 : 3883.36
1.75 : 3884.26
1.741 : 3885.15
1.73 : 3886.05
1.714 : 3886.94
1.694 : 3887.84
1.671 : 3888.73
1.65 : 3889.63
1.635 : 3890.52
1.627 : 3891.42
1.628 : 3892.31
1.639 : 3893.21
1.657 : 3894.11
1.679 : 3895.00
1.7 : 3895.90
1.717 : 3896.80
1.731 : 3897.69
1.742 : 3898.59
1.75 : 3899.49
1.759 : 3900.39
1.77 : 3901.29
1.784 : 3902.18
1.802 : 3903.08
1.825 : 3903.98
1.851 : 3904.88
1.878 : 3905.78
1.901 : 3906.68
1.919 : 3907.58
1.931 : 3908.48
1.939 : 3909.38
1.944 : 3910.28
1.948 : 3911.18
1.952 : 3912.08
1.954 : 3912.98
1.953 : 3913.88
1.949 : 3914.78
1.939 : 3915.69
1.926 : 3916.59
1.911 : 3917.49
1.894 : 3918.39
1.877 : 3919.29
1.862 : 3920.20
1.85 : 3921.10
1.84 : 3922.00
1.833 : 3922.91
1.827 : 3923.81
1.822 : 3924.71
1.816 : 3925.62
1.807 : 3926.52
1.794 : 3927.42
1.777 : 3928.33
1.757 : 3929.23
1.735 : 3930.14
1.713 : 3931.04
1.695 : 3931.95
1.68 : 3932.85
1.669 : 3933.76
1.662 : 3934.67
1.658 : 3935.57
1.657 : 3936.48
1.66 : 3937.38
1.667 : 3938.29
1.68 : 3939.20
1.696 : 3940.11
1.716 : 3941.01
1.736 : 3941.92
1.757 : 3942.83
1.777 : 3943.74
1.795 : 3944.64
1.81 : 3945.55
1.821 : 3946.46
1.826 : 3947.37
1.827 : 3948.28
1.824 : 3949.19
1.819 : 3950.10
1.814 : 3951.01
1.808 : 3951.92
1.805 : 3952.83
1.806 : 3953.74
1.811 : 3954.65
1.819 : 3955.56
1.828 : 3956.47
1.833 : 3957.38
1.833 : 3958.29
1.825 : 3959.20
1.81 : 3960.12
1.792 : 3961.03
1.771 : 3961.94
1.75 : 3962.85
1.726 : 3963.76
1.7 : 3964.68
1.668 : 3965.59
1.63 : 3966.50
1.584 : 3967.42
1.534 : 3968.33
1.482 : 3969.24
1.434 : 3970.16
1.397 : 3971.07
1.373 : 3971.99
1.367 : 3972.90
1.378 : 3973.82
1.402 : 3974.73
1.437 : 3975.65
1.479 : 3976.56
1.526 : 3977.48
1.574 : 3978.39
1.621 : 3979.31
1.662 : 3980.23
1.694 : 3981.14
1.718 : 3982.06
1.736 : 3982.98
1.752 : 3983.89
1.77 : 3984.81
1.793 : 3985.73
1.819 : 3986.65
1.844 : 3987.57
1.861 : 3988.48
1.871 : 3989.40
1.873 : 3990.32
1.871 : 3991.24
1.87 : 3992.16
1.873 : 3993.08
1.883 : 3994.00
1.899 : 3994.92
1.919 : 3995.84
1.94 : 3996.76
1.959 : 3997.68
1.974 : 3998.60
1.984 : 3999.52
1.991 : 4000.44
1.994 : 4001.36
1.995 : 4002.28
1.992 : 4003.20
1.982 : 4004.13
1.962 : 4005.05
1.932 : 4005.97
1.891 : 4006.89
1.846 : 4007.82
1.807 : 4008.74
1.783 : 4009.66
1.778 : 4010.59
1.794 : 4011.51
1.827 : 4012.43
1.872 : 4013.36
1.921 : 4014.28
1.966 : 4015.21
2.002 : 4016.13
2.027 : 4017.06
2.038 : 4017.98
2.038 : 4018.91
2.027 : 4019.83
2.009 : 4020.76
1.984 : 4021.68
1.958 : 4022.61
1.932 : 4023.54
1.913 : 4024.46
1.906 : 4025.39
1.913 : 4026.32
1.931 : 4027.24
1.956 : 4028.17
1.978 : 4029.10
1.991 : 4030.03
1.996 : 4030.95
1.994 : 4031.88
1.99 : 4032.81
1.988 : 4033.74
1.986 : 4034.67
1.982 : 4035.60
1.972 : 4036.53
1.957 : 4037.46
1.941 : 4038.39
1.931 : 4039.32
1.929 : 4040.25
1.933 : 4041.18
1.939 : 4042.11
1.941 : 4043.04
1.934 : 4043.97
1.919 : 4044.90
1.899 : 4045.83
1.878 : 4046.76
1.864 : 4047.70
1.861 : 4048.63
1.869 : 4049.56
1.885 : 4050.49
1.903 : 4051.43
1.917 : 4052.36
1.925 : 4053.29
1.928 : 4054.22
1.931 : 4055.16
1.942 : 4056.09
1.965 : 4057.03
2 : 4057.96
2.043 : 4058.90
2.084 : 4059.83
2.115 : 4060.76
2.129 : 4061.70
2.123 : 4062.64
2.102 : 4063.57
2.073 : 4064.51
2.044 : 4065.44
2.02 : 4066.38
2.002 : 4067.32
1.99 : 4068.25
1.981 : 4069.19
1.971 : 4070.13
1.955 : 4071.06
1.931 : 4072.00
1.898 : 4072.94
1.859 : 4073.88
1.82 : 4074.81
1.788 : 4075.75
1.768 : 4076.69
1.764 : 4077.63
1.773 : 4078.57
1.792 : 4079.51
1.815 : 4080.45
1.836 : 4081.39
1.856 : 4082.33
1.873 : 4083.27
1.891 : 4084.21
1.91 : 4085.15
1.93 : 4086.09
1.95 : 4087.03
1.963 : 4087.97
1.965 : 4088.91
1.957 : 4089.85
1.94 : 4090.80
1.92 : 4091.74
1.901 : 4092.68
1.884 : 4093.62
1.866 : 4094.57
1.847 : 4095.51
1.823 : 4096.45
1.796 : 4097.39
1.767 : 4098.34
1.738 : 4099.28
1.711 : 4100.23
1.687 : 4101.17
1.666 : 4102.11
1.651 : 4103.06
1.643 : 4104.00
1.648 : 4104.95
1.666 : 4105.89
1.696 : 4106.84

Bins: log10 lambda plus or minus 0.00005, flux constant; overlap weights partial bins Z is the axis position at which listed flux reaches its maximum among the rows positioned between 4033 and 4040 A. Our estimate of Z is 4033.74 A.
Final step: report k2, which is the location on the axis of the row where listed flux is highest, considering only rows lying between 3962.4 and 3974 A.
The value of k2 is 3962.85 A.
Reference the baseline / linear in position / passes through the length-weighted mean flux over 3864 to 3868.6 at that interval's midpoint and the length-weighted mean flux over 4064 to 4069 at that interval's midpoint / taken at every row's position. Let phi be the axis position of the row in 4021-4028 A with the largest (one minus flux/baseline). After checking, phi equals 4025.39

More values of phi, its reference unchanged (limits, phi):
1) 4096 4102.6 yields 4102.11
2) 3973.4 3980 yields 3973.82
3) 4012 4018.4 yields 4012.43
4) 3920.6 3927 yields 3926.52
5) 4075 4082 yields 4077.63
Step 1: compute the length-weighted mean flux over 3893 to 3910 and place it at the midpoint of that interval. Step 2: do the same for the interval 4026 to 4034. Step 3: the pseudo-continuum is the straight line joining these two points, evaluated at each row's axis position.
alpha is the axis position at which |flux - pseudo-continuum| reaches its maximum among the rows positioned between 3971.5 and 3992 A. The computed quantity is 3972.90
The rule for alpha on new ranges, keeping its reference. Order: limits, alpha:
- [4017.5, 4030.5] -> 4017.98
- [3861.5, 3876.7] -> 3868.19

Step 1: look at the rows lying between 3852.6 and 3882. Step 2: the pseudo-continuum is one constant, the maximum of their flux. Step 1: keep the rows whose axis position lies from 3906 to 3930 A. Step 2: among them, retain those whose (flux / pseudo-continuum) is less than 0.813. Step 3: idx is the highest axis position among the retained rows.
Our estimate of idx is 3929.23 A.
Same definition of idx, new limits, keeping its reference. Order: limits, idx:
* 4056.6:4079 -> 4078.57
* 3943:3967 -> 3966.50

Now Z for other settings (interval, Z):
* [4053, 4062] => 4061.70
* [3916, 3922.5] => 3916.59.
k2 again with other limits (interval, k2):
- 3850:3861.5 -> 3861.07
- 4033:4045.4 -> 4033.74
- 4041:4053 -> 4043.04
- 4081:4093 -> 4088.91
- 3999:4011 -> 4002.28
